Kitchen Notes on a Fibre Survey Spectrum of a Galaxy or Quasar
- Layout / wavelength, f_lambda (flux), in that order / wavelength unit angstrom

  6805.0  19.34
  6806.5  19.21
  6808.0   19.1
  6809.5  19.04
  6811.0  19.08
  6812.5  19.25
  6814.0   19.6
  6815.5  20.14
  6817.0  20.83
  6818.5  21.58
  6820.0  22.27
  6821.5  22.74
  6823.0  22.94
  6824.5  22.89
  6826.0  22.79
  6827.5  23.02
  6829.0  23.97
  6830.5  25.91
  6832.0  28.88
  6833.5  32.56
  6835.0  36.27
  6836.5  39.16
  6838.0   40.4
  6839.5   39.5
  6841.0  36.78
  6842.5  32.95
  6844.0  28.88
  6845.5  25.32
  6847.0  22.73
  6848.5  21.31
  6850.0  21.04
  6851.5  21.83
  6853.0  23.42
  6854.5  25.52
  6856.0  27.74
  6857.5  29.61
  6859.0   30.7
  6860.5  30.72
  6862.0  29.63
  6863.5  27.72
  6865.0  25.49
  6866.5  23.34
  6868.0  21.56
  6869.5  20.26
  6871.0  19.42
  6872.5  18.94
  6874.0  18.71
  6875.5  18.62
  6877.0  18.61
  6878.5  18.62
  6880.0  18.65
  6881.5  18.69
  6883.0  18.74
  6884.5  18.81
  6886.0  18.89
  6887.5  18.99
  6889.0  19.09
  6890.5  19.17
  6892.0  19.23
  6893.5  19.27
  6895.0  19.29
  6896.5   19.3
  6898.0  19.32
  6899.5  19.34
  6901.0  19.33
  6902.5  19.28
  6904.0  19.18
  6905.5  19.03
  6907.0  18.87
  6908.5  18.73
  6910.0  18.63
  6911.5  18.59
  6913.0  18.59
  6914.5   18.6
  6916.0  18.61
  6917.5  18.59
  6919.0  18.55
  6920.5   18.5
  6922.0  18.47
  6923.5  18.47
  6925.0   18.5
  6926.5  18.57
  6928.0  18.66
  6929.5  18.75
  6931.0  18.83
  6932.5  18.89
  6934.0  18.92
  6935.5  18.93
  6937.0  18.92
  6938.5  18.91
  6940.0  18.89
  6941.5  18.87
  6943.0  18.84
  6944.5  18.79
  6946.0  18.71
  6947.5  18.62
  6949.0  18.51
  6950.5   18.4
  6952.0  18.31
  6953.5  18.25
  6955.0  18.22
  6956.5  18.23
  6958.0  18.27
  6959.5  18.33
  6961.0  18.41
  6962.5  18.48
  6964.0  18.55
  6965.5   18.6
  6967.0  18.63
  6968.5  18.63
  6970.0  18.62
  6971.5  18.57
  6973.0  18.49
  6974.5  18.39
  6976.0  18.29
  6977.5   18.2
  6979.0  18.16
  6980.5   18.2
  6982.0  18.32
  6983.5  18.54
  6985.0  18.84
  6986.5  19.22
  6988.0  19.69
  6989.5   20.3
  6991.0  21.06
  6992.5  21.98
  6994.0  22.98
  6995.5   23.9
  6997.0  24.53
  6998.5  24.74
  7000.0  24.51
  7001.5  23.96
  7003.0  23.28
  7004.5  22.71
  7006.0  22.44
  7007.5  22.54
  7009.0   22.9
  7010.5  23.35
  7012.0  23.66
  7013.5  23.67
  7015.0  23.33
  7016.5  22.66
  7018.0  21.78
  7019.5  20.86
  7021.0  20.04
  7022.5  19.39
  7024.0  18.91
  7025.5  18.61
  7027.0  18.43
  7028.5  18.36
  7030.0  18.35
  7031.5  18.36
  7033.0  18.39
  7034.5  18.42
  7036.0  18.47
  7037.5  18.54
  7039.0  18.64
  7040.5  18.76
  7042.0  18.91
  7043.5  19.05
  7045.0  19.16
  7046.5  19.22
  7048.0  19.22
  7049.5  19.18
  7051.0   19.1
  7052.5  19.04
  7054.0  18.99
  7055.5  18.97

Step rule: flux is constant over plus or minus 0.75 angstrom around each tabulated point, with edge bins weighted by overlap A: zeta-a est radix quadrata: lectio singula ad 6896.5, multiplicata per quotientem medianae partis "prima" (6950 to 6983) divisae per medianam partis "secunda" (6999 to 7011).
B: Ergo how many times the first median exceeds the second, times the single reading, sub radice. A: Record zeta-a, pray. 3.92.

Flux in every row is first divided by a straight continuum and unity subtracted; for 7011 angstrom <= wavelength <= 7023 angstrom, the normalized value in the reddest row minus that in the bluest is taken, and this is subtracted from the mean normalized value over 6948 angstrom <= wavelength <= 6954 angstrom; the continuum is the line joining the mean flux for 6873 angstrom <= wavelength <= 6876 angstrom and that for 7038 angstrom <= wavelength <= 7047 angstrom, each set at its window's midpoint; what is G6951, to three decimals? 0.204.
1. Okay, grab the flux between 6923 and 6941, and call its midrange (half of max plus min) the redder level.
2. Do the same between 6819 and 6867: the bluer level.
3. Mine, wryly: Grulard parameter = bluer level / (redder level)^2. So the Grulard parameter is 0.088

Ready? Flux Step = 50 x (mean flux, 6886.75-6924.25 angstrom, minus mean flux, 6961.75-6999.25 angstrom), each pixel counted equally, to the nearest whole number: -42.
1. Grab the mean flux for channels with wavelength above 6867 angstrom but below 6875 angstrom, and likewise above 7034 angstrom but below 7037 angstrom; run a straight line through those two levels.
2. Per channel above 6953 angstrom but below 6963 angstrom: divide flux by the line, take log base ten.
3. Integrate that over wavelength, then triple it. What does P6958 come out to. -0.56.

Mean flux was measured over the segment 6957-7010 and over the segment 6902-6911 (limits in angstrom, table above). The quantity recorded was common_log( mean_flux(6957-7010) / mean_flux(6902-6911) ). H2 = 0.03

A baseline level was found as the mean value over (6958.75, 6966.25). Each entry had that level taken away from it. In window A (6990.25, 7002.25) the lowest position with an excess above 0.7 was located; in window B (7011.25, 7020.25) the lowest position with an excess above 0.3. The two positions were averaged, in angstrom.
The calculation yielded 7001.5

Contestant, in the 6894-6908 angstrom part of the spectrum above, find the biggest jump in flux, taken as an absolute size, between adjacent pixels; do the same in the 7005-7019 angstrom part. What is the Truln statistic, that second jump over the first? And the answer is 5.5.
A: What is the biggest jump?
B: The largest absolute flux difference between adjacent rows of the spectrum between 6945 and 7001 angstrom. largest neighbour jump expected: 1.0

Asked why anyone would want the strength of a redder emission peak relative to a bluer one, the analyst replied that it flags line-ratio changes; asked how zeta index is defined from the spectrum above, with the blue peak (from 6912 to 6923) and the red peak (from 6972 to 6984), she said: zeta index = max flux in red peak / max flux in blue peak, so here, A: 1.00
